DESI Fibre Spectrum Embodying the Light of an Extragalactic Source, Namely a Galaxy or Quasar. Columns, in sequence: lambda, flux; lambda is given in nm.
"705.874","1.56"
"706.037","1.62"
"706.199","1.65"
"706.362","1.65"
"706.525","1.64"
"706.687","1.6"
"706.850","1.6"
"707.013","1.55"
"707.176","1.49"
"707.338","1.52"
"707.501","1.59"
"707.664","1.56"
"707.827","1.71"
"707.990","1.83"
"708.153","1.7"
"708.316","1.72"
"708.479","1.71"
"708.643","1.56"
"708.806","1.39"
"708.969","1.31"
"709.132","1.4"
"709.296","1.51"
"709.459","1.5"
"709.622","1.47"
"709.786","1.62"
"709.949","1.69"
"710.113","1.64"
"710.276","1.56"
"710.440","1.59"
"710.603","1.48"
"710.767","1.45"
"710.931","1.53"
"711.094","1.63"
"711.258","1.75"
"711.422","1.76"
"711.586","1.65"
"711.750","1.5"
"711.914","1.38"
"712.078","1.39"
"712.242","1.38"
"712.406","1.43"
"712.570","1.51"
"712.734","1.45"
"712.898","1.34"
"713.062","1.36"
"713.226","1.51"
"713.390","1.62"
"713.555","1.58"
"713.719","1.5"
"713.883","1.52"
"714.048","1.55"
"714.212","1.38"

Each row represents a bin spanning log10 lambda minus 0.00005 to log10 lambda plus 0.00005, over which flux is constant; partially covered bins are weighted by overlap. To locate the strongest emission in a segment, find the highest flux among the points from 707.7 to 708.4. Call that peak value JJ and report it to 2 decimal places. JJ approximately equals 1.83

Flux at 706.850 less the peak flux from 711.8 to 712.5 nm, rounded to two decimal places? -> 0.17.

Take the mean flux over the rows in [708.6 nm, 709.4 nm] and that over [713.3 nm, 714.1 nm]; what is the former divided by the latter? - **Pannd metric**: 0.92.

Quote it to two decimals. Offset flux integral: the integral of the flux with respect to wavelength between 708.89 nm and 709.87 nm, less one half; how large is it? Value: 0.94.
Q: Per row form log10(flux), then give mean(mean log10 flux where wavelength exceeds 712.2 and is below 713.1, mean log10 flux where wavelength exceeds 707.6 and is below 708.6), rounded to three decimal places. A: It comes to 0.190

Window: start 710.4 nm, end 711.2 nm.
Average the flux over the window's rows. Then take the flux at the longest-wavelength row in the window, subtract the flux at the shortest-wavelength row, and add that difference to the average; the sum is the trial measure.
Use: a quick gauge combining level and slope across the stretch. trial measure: 1.58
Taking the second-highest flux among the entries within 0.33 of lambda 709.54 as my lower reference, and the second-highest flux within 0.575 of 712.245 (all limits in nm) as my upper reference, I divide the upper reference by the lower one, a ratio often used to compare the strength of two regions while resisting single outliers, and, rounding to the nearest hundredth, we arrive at 0.99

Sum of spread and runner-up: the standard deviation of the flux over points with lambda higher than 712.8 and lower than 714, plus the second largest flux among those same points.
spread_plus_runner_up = 1.68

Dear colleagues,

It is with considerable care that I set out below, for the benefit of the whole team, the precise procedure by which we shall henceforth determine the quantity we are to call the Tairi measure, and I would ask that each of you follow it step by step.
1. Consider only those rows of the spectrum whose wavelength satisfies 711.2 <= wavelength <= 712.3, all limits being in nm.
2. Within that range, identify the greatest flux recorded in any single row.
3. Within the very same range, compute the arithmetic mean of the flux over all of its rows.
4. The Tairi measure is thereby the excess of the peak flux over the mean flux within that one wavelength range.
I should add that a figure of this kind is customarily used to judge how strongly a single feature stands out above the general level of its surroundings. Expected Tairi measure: 0.22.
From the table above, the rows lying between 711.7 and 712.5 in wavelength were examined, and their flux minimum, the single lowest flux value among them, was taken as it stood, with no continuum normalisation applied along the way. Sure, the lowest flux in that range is 1.38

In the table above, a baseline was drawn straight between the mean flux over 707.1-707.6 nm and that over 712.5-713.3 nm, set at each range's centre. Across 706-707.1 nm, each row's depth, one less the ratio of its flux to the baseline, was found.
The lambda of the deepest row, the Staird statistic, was 707.013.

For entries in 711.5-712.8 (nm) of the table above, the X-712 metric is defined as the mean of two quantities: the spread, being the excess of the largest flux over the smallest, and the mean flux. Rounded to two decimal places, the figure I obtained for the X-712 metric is 0.87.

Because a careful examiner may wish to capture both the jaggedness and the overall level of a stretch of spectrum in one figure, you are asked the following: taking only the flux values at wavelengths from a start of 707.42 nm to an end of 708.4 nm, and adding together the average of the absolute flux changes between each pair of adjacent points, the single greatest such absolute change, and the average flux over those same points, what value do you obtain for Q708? 1.93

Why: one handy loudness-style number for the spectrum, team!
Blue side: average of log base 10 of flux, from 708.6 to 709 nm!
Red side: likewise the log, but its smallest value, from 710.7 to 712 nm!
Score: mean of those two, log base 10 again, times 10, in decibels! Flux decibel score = -8.4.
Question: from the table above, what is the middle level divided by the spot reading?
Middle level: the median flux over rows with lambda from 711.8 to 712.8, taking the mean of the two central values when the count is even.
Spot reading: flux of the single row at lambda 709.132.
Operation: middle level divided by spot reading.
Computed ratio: 1.01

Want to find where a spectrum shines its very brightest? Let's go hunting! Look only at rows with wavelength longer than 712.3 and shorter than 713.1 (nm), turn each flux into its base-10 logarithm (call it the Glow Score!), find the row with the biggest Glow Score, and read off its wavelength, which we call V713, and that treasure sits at 712.570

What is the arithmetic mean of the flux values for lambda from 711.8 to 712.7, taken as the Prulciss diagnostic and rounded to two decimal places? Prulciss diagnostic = 1.42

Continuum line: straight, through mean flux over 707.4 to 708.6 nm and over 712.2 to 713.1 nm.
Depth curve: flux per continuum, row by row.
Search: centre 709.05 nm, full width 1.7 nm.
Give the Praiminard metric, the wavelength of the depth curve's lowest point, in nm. 708.969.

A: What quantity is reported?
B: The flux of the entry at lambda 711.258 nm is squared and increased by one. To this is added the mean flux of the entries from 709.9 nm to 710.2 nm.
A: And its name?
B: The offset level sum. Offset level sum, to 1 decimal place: 5.7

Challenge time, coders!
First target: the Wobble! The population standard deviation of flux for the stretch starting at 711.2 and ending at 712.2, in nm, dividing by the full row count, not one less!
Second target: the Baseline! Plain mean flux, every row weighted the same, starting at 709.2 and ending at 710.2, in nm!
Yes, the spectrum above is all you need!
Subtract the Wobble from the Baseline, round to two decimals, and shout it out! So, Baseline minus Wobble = 1.41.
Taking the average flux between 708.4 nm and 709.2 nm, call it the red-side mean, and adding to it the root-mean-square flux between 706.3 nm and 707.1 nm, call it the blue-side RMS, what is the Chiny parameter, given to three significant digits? 3.08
